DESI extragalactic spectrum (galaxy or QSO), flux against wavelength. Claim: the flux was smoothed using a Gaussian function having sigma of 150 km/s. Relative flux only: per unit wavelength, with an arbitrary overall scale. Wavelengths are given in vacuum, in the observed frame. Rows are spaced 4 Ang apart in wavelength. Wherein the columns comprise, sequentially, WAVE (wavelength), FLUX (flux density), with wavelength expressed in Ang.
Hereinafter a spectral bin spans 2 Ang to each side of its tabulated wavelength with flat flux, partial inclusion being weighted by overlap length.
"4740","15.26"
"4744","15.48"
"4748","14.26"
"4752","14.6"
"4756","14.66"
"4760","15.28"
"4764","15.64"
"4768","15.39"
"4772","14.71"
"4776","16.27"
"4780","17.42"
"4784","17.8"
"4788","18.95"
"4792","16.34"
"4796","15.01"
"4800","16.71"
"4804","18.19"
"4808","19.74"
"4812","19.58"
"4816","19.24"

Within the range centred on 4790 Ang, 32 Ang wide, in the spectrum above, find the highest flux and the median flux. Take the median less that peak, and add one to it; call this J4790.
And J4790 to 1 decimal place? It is -0.9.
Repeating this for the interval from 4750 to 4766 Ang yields 0.3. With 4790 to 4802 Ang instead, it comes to 0.6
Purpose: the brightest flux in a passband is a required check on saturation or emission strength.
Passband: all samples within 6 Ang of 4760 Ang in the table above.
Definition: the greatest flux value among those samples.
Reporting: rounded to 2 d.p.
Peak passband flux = 15.64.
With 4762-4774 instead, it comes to 15.64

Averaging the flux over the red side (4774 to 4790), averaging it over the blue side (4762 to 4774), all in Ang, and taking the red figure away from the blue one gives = -2.4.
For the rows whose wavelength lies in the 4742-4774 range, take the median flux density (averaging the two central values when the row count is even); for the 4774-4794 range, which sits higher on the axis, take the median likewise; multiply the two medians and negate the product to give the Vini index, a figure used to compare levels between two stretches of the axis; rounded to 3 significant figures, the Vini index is -261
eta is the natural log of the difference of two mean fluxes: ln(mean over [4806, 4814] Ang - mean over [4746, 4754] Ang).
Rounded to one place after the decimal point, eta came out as 1.7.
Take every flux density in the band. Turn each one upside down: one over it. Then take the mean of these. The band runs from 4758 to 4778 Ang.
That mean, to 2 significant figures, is 0.065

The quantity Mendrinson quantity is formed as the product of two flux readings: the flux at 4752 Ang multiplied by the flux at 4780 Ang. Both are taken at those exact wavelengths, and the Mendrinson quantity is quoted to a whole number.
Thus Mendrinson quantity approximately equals 254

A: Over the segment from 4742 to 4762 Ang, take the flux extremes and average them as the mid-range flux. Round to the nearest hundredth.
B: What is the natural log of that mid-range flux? 2.70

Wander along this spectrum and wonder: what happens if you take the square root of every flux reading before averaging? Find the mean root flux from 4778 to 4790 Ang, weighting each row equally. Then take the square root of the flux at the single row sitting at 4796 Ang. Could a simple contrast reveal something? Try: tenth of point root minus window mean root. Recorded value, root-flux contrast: -3.86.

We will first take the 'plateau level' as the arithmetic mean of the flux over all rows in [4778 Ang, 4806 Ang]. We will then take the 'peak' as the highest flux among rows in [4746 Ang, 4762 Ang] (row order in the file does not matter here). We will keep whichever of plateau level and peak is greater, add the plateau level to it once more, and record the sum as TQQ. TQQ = 34.4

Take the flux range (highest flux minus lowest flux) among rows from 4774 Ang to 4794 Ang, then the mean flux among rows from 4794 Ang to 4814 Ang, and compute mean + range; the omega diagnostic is 20.5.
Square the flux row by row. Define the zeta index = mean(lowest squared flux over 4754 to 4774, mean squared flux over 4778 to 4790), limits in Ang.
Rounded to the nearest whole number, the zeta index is 271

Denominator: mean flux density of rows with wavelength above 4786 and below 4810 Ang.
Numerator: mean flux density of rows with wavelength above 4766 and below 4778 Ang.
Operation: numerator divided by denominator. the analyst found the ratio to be 0.884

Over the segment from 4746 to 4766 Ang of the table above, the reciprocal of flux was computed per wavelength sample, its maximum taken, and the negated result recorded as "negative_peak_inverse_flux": -0.0701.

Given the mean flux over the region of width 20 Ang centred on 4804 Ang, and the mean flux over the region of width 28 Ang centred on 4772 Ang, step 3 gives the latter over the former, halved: 0.45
